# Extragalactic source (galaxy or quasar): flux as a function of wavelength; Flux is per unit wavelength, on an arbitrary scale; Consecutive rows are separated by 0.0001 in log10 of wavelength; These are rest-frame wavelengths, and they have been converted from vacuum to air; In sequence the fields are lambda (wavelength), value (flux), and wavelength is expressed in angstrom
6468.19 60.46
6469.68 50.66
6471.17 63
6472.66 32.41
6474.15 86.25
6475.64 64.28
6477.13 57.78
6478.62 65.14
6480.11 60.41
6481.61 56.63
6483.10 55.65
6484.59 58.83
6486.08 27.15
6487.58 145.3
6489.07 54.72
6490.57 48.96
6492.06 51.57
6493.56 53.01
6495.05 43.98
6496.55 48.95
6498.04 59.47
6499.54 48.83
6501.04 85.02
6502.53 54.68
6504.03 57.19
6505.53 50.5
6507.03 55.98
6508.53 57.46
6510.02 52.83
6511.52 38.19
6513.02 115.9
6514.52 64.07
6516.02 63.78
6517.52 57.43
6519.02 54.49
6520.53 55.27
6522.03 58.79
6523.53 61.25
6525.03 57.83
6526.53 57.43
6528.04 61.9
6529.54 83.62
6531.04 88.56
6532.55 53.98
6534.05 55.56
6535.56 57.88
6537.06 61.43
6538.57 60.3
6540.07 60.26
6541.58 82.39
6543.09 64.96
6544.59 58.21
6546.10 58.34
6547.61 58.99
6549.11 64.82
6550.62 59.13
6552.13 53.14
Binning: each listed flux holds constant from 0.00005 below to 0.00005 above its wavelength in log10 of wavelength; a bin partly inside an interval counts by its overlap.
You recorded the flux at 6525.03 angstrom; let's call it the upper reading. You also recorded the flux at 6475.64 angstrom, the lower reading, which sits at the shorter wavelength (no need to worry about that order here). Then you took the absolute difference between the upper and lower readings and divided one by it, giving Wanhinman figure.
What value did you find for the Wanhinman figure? 0.16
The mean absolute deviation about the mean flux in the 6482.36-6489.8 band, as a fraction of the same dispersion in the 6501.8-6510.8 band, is 15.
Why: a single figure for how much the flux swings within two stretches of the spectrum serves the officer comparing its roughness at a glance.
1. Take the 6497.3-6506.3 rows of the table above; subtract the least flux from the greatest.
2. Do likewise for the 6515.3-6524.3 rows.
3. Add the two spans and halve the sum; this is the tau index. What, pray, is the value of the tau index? 23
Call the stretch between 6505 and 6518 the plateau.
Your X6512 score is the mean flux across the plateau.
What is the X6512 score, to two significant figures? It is 62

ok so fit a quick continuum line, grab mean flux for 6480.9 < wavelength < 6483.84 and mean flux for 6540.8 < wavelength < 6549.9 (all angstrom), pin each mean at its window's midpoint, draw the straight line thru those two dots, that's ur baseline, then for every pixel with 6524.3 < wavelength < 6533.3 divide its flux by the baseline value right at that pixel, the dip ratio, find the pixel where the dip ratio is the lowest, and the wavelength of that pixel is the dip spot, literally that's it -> 6532.55 angstrom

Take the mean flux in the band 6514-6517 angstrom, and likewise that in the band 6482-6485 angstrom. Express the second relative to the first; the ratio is 0.90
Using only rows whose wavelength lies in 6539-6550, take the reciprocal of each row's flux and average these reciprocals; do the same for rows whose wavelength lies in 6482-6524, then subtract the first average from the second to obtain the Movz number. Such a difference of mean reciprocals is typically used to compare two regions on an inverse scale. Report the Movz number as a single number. 0.0024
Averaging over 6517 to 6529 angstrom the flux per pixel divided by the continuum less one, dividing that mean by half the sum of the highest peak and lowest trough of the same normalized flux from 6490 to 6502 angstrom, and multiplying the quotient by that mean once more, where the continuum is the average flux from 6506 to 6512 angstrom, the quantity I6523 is 0.07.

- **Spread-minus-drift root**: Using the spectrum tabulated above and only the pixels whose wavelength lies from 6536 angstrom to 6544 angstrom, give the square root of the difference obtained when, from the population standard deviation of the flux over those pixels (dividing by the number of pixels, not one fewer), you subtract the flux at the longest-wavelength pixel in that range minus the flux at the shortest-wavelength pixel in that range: 2.2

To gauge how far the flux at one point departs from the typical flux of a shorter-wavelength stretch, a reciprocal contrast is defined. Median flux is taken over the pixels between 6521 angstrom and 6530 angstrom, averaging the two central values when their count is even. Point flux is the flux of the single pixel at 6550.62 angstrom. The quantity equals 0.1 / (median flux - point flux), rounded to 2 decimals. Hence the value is 0.11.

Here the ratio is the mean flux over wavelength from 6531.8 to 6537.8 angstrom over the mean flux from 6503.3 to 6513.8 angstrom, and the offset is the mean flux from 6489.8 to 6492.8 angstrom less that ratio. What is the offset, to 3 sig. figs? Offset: 49.3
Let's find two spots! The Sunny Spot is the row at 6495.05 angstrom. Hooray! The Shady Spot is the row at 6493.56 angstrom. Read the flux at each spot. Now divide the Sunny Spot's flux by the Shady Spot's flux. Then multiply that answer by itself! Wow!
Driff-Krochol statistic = 0.69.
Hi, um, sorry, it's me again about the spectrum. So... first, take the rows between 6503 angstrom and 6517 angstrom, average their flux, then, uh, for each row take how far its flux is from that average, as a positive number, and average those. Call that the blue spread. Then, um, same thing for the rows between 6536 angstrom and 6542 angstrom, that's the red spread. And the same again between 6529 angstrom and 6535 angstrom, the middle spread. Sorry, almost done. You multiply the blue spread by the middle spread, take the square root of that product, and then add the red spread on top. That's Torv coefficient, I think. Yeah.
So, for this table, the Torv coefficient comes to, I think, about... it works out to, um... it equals 22.4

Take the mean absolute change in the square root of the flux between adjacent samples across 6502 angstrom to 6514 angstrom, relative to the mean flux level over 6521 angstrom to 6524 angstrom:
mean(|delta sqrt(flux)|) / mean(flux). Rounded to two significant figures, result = 0.017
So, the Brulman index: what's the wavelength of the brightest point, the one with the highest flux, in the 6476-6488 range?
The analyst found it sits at 6487.58 angstrom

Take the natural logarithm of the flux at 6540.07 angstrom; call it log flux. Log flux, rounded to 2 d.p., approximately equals 4.10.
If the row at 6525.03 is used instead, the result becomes 4.06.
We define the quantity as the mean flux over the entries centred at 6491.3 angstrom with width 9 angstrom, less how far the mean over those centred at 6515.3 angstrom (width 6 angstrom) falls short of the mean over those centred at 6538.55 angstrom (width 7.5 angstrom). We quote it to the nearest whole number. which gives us 77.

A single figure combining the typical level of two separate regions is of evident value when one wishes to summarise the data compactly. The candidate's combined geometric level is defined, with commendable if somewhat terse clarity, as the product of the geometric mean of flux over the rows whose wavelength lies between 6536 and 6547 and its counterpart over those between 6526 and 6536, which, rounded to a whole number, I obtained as 4071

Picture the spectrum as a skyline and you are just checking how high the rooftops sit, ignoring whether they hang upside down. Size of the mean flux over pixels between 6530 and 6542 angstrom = 65.0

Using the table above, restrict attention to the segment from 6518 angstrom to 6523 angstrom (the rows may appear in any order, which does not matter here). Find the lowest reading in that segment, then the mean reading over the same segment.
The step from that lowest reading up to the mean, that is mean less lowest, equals 2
